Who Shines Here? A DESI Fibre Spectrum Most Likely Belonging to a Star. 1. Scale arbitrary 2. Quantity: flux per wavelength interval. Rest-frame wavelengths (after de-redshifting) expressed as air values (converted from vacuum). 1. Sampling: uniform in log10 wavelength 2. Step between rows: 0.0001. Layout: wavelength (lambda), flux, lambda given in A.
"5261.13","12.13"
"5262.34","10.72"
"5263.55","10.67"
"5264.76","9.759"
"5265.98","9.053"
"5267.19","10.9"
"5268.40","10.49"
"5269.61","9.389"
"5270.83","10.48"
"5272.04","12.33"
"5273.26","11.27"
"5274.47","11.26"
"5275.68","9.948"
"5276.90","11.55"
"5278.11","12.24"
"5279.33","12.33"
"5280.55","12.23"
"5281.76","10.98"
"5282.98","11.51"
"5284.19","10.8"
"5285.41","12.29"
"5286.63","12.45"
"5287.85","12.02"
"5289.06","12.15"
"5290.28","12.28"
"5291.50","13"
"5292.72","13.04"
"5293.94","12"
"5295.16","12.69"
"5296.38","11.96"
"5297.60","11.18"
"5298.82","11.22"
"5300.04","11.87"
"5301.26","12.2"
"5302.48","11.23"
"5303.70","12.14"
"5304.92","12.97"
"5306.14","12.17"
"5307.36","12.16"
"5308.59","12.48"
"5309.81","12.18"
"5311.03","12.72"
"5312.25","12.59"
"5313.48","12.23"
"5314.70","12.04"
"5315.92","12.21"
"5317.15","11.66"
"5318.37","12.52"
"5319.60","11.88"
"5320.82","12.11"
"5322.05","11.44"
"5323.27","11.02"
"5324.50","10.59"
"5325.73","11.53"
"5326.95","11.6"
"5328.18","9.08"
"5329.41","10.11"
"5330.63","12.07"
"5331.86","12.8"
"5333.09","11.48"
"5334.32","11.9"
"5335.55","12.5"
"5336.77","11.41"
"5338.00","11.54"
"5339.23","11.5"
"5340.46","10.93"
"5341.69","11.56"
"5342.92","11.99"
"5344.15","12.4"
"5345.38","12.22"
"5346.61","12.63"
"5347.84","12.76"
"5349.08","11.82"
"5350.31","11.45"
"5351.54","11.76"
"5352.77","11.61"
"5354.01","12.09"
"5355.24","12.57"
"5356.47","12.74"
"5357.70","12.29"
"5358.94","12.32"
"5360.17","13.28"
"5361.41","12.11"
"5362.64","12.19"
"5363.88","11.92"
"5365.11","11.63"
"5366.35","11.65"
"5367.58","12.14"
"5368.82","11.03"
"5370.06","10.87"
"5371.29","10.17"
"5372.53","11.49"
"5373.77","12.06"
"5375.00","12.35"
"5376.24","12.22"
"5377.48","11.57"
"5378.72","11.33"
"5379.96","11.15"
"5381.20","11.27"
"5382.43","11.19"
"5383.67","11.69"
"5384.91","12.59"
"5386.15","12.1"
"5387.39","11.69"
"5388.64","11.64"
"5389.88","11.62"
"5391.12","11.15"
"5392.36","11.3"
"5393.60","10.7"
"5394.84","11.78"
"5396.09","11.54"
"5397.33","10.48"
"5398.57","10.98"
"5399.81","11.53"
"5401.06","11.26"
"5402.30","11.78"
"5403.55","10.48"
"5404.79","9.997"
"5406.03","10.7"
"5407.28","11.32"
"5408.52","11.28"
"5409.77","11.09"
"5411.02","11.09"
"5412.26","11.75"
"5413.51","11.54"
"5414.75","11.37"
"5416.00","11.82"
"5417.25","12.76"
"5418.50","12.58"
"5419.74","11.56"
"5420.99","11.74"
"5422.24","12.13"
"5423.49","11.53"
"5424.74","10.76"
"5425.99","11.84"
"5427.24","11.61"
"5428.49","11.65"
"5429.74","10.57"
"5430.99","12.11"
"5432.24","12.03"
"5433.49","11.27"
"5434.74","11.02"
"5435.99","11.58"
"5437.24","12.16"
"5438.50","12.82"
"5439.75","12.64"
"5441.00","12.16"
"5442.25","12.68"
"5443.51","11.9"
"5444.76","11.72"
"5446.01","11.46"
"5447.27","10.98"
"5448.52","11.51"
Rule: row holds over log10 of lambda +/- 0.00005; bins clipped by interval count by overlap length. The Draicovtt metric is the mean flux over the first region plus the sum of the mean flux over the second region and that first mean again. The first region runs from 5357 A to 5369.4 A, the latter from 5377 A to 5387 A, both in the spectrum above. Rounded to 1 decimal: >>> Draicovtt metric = 35.7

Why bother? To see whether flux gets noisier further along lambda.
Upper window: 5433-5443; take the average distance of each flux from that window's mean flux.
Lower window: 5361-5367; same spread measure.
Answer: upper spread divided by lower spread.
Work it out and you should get 2.71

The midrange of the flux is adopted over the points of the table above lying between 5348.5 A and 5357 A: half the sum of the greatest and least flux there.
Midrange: 12.1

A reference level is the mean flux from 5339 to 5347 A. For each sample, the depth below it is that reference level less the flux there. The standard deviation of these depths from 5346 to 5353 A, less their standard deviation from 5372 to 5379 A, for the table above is 0.1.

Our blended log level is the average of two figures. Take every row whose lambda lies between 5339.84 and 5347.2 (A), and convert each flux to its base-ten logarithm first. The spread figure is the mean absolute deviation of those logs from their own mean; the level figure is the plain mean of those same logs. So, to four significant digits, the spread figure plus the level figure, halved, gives 0.5473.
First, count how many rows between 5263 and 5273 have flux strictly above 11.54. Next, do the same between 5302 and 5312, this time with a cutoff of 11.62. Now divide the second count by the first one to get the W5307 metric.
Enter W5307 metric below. 7.0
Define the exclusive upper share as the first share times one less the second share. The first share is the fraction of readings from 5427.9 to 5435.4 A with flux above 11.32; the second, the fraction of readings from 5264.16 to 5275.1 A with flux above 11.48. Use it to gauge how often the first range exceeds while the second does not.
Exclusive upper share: 0.44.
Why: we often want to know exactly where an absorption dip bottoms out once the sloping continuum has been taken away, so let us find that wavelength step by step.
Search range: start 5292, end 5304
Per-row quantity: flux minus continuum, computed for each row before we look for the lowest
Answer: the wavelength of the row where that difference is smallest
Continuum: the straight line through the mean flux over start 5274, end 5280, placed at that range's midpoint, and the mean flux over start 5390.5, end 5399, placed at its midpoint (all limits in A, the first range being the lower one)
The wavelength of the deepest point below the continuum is 5297.60 A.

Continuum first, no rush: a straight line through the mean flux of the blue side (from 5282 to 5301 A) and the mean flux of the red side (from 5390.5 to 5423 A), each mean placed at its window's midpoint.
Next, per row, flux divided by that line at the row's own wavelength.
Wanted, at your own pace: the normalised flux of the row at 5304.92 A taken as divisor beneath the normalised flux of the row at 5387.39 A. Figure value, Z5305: 0.94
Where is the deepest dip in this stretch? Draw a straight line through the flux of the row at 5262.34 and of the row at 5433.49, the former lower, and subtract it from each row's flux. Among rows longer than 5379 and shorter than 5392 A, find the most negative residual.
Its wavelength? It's 5391.12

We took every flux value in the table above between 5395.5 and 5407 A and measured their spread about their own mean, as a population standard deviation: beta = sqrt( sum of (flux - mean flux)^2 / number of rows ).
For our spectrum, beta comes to 0.57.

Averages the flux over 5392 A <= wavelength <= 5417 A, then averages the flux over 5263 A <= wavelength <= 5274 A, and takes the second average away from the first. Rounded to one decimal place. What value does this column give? 0.7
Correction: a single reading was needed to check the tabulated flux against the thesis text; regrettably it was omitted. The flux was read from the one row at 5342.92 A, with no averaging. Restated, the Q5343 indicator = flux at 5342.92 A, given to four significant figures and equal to 11.99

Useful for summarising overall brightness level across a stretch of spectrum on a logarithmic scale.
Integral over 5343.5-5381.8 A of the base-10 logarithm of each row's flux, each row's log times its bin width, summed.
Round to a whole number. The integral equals 41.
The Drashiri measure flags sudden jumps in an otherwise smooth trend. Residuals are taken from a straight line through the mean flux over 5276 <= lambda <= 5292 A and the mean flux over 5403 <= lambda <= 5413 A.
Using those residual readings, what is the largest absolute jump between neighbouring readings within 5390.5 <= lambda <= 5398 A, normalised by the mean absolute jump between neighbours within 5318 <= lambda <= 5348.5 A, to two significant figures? 1.6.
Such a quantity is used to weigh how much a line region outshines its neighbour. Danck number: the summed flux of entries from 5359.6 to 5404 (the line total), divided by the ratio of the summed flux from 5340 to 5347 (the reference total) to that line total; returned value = 2412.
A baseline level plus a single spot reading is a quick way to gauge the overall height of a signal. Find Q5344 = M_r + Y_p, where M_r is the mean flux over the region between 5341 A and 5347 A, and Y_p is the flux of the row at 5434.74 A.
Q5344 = 23.2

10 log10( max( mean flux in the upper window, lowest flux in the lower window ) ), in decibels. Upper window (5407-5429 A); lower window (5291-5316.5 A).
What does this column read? 10.7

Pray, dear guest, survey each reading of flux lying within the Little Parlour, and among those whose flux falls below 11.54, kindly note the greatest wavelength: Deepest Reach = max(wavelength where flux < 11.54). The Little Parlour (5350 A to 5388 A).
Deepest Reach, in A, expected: 5382.43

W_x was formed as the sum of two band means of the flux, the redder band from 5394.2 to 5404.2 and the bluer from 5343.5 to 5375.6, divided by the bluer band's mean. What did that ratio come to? 1.937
